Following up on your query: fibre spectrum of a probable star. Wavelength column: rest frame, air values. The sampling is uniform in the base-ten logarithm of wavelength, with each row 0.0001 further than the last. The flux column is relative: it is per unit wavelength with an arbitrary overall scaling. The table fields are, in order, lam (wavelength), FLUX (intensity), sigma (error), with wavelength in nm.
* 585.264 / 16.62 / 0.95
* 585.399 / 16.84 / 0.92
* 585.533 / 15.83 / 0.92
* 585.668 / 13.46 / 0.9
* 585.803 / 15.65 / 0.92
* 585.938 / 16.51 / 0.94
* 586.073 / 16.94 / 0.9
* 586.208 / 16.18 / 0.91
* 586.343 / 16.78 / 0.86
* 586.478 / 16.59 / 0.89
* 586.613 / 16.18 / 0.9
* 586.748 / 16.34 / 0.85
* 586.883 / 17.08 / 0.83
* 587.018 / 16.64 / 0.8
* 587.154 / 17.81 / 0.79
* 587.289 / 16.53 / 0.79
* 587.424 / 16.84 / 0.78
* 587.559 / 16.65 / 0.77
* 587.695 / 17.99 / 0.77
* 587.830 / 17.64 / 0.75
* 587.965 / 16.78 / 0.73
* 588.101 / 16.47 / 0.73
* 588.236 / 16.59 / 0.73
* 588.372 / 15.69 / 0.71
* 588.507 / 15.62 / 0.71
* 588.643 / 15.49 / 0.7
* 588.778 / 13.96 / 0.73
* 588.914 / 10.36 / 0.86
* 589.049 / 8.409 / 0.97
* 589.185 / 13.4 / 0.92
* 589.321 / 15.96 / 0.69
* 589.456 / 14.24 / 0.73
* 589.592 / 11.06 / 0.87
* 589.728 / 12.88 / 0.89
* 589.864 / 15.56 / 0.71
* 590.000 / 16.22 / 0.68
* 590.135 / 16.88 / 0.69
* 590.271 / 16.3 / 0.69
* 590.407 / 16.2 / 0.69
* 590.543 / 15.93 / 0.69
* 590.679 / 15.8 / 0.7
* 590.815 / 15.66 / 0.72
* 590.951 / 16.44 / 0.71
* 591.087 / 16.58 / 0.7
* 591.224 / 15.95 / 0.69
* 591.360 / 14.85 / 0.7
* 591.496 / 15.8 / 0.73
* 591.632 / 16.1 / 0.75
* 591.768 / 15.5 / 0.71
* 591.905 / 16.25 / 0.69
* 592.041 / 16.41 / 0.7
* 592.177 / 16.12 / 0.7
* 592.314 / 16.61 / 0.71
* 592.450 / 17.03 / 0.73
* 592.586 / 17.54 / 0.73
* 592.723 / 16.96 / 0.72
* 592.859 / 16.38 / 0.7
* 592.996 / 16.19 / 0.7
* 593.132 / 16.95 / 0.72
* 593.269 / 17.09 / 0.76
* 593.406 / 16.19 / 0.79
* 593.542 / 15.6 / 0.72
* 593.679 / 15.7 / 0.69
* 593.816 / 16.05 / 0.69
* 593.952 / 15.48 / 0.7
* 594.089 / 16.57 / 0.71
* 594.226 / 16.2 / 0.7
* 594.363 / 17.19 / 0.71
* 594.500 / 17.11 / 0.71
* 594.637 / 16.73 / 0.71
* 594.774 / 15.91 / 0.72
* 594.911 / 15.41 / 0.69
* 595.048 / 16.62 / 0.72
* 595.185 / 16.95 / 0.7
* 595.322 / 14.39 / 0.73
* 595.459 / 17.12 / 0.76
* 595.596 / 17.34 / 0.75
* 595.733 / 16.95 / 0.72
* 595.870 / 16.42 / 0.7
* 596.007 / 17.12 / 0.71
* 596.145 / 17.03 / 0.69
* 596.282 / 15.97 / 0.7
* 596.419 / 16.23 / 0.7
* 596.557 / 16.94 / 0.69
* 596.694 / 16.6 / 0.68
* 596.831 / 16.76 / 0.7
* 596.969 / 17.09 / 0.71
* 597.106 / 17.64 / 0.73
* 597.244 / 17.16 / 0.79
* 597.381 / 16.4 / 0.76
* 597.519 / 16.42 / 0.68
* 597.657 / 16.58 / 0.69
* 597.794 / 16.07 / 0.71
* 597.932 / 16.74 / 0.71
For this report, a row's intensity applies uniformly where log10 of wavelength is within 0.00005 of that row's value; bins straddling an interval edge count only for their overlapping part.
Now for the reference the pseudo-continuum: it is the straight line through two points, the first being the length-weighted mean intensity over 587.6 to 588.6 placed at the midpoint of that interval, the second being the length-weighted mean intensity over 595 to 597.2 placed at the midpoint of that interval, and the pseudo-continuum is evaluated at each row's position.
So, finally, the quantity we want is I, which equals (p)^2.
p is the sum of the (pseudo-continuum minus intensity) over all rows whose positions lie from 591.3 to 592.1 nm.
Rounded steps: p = 5.1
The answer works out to 26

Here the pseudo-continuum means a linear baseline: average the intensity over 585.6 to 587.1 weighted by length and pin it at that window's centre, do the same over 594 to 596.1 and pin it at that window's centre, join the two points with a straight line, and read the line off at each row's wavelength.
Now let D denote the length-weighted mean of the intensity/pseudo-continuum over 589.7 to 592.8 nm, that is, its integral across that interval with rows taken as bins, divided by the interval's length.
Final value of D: 0.98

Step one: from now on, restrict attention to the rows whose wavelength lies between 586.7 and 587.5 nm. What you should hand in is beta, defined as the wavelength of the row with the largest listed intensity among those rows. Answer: 587.154 nm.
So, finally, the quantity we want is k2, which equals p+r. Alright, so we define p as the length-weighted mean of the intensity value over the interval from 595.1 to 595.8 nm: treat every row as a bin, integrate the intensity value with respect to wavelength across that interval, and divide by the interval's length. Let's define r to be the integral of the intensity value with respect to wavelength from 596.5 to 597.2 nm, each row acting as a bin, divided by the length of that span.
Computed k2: 33.6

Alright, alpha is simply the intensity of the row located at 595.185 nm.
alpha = 16.95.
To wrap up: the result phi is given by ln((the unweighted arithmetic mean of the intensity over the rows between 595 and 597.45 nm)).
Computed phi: 2.82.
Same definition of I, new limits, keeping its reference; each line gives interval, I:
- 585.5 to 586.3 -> 27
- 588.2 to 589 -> 148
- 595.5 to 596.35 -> 0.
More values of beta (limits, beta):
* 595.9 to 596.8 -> 596.007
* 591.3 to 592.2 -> 592.041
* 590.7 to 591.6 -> 591.087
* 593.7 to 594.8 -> 594.363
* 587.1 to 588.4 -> 587.695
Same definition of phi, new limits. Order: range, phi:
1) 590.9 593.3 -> 2.80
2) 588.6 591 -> 2.67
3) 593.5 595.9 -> 2.79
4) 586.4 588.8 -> 2.80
